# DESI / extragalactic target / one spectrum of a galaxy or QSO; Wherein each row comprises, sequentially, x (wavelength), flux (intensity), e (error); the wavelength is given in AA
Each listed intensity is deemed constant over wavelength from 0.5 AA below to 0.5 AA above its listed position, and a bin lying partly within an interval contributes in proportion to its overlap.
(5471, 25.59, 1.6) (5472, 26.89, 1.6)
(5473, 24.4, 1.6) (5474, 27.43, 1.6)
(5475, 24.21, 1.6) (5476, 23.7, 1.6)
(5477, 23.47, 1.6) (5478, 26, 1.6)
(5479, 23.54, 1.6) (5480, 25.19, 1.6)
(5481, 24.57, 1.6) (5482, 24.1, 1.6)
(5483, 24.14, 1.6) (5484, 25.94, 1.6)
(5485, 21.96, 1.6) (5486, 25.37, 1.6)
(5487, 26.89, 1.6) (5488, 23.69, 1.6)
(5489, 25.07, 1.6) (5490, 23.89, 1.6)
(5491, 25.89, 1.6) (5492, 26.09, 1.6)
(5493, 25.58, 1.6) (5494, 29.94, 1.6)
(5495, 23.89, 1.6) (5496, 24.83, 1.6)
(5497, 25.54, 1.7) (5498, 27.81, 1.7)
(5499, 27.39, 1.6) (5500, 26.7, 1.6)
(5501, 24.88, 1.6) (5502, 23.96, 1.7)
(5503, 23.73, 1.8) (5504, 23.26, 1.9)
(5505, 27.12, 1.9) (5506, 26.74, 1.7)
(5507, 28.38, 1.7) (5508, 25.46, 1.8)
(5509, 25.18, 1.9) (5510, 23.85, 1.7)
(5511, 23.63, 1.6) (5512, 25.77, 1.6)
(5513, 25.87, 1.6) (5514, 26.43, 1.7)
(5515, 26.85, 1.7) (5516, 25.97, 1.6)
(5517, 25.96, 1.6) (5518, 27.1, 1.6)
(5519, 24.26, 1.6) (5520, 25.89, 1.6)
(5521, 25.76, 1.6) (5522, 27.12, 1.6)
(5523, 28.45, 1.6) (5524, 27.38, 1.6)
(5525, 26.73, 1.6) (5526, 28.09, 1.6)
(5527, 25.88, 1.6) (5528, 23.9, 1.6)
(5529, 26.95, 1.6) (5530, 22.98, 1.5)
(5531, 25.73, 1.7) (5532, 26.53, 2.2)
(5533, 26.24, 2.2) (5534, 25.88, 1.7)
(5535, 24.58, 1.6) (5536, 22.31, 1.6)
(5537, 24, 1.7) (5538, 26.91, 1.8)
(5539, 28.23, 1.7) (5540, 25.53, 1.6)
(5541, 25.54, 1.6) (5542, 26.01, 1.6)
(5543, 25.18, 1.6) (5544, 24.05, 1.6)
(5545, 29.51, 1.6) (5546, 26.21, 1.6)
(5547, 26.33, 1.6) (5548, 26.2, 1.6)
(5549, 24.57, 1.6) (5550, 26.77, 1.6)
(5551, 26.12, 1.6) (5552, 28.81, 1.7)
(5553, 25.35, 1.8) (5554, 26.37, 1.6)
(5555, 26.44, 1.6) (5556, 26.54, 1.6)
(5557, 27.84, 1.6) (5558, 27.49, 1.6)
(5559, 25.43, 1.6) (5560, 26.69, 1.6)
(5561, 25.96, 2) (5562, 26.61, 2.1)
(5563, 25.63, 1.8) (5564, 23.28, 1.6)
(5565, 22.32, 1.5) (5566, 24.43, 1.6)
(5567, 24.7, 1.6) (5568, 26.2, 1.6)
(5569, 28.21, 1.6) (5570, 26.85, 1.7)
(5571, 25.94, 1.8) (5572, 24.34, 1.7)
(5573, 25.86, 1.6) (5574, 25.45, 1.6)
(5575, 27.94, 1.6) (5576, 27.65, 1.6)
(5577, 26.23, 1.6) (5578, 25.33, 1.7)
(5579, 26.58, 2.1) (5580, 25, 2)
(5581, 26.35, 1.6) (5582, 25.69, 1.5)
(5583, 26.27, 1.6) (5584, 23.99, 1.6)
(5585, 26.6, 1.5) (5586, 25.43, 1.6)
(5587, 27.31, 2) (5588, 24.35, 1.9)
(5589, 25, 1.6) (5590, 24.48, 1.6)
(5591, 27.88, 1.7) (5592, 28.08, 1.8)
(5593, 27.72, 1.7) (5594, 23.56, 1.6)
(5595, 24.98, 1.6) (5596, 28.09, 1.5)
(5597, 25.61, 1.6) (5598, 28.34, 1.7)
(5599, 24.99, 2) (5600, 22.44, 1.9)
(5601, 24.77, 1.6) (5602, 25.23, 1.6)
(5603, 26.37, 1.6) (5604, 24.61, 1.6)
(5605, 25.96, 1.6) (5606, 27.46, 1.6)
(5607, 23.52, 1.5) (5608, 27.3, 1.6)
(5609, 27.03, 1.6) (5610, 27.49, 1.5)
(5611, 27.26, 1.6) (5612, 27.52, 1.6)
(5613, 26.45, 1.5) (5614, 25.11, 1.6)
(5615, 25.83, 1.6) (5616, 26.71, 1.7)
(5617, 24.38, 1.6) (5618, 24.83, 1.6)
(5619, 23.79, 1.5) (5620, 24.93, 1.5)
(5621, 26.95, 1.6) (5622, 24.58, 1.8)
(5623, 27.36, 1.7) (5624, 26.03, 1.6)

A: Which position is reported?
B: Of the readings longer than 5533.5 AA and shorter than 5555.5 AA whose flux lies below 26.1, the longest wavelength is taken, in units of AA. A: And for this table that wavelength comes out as 5553 AA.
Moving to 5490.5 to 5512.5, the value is 5512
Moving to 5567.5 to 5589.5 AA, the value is 5589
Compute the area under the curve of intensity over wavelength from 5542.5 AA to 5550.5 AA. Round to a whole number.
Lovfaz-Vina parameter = 209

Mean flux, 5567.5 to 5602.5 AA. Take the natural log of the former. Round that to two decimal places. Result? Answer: 3.26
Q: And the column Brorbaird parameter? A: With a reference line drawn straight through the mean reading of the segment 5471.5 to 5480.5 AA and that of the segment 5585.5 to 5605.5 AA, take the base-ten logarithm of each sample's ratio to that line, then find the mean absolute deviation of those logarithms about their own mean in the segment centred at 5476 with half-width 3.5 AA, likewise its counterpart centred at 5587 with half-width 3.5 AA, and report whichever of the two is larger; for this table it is 0.0200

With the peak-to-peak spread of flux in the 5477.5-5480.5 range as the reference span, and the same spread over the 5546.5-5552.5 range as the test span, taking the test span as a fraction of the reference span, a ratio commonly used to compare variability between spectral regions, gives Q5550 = 1.7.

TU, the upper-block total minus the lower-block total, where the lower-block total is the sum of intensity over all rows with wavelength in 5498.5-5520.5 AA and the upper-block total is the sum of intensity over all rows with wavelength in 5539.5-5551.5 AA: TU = -252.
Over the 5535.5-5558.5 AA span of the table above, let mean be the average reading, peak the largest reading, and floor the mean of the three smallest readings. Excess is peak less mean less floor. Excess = -20.1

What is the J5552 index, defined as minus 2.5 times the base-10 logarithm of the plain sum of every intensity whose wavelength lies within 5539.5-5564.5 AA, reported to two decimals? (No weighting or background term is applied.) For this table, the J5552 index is -7.04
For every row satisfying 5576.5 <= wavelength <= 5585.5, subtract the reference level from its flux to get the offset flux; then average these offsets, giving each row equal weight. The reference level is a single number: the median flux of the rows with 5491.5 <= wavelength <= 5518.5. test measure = -0.1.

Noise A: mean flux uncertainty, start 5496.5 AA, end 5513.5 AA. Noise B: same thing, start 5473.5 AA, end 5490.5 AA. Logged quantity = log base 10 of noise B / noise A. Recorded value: -0.029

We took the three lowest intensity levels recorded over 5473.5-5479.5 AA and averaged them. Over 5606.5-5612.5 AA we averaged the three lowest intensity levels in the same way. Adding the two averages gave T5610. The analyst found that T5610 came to 49.5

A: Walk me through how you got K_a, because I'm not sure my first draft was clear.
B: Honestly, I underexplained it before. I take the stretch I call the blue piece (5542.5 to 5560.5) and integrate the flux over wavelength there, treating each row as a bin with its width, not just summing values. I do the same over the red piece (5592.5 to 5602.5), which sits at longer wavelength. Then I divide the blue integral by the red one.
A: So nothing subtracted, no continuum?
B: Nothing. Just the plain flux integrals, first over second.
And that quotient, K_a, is 1.9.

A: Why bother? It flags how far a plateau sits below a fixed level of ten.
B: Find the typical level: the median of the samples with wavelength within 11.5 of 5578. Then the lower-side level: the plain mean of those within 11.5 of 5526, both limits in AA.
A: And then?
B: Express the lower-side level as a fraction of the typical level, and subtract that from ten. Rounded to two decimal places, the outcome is 9.00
